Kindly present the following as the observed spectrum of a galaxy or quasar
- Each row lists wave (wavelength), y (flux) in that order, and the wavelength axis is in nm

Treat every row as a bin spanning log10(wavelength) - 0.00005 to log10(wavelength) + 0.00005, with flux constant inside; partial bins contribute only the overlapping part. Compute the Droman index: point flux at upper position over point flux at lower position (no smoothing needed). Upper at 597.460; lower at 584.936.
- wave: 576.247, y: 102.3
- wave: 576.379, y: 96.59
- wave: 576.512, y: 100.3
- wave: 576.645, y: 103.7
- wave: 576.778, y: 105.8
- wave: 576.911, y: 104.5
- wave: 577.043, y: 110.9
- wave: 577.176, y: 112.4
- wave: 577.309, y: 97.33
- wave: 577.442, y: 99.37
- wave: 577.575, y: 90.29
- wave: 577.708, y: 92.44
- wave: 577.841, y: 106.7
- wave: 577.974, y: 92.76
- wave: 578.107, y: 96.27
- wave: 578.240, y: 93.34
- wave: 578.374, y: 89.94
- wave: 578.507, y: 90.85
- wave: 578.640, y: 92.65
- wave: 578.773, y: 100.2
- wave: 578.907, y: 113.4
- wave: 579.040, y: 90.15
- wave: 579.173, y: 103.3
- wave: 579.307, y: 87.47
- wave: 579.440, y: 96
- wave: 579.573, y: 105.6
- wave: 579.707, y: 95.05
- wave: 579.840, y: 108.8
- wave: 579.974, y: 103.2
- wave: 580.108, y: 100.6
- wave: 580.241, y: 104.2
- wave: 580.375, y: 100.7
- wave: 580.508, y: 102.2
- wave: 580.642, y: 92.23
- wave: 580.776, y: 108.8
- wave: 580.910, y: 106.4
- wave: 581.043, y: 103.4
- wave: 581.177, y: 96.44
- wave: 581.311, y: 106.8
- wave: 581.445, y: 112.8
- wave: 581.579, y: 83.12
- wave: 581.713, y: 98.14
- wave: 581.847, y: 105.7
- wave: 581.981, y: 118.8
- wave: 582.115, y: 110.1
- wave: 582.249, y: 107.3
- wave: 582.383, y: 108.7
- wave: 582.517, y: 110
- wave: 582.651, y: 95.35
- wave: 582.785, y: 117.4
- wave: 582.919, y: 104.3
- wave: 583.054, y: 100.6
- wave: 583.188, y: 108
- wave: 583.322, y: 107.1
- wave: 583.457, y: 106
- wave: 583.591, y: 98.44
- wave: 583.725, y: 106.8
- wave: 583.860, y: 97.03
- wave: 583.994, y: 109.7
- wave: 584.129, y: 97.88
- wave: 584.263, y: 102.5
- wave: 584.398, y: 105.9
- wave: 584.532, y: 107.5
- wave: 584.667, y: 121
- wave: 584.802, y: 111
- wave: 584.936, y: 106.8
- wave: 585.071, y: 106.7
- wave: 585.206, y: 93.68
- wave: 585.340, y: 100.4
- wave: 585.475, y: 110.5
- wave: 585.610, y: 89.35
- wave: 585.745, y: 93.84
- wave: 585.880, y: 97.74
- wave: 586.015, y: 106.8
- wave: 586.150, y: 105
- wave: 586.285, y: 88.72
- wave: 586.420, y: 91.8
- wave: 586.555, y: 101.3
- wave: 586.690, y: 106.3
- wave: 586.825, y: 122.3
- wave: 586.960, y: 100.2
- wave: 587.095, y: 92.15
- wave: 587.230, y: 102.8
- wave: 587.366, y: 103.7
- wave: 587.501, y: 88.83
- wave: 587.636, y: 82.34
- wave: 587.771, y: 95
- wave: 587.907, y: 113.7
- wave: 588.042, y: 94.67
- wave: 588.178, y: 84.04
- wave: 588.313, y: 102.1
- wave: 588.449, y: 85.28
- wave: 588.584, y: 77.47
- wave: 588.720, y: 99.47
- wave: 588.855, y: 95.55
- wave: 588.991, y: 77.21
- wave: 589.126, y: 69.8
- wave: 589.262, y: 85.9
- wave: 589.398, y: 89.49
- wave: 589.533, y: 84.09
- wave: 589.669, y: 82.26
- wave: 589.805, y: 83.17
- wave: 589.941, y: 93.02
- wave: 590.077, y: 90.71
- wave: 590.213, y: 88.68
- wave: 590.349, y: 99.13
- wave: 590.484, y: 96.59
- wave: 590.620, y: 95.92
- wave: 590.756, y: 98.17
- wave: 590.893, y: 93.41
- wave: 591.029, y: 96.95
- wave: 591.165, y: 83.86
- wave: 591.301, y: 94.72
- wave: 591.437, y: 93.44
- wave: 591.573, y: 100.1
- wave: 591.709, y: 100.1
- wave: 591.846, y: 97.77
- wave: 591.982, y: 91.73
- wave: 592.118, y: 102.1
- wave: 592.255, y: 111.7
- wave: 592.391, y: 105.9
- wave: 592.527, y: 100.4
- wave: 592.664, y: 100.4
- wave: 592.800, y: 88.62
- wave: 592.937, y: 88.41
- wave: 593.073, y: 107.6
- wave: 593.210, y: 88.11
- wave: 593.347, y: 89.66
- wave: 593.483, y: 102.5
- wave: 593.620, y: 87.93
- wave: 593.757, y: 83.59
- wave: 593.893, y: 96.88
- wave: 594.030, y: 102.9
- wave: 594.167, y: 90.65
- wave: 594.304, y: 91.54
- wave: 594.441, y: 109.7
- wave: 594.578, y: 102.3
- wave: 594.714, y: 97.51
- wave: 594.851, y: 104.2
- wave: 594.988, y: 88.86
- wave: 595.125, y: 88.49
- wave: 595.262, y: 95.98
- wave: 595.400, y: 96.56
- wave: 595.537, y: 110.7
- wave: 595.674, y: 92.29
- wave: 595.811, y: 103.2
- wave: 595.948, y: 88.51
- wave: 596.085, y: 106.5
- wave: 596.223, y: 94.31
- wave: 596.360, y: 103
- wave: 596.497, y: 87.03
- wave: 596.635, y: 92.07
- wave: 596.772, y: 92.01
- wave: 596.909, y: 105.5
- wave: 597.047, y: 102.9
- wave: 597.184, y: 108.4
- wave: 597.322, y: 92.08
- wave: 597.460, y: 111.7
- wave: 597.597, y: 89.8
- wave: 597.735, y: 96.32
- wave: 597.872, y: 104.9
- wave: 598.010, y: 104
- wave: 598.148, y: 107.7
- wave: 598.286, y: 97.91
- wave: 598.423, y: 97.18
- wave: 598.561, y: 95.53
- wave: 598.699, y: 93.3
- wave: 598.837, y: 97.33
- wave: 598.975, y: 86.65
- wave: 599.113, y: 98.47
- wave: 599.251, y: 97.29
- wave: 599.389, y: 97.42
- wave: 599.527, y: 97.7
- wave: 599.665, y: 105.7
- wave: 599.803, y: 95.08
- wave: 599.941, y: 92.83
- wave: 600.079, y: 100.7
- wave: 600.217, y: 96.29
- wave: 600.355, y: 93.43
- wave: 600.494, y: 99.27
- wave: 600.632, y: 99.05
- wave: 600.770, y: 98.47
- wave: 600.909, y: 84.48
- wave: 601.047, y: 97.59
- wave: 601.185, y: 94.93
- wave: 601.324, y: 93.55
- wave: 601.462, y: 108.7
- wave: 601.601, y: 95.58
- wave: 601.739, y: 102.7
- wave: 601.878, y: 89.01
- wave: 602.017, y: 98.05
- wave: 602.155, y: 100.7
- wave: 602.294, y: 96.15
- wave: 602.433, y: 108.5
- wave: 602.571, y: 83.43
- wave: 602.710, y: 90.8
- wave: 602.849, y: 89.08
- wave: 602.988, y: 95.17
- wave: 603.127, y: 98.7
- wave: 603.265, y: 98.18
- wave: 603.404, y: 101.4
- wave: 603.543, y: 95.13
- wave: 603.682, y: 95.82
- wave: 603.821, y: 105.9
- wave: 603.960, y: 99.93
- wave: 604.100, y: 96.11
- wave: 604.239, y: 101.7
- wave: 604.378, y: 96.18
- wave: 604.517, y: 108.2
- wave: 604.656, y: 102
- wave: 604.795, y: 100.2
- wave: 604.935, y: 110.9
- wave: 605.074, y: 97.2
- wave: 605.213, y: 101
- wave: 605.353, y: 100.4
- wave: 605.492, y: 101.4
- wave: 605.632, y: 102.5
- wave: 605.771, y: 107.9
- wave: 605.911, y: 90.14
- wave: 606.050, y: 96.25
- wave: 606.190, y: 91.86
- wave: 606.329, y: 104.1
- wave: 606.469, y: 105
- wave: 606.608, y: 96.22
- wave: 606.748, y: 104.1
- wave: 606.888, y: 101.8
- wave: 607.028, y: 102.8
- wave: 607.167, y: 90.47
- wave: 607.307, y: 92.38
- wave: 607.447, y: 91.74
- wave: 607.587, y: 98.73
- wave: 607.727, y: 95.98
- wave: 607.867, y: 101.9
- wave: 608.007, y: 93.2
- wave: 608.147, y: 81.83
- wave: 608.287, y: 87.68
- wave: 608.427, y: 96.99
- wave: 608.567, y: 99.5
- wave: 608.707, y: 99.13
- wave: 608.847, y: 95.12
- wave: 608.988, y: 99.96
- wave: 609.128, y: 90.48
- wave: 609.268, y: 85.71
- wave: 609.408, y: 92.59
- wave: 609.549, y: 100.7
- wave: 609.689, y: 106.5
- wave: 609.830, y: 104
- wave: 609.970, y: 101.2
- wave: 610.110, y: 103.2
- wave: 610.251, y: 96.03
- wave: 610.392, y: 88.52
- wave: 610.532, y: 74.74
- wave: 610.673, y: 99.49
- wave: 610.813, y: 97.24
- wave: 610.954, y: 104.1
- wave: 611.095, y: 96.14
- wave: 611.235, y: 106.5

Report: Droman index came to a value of 1.05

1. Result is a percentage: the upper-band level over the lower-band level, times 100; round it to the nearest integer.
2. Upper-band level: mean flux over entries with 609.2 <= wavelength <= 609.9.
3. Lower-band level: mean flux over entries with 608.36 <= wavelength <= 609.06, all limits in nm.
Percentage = 100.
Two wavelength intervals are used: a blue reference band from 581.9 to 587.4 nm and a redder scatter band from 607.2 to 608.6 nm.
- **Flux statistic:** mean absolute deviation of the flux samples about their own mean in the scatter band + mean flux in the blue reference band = 109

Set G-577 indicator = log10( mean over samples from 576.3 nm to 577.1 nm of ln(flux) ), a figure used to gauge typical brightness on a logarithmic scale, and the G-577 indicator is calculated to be 0.667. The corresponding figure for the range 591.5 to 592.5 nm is 0.664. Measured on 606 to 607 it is 0.663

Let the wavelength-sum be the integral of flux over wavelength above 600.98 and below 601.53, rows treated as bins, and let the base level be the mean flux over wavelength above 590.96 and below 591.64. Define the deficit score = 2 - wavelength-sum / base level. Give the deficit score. 1.42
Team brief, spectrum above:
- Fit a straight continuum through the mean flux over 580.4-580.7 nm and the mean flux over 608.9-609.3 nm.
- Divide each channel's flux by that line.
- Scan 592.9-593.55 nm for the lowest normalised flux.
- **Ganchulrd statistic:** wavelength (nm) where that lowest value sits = 593.210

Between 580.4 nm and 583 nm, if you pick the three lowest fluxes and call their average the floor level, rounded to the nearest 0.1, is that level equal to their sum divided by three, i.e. 90.2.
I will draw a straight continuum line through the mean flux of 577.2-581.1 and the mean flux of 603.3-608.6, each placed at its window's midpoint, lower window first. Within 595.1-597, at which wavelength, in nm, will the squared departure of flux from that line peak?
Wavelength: 595.537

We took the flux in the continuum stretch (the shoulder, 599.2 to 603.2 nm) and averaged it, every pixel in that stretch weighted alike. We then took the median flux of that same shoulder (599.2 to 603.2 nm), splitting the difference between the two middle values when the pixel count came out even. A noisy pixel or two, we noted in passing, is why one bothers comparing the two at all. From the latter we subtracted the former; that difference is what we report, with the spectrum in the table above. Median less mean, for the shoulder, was 0.7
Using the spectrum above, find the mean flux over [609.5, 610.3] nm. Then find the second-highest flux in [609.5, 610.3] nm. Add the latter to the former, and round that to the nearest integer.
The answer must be 206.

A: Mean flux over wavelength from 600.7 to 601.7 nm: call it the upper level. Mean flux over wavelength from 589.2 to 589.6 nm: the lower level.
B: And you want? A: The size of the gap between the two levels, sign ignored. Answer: 10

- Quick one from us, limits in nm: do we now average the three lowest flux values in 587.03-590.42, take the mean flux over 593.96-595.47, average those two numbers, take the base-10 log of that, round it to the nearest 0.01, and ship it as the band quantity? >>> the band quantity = 1.93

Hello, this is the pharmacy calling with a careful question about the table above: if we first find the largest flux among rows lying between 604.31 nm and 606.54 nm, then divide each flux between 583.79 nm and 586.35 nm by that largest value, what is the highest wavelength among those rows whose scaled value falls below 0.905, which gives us 586.285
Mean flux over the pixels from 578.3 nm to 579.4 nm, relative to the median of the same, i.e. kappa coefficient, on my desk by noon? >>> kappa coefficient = 1.05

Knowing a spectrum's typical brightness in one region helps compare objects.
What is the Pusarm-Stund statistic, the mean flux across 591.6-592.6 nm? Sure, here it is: 101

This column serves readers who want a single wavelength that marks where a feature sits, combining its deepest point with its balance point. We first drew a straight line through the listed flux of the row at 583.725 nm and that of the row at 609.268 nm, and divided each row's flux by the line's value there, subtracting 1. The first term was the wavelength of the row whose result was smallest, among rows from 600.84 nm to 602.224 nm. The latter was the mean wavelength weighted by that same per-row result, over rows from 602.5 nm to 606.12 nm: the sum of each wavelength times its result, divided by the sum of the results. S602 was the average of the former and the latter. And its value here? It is 602.82 nm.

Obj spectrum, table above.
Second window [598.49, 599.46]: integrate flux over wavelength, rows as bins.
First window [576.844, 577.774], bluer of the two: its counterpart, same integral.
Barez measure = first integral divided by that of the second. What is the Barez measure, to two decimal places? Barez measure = 1.02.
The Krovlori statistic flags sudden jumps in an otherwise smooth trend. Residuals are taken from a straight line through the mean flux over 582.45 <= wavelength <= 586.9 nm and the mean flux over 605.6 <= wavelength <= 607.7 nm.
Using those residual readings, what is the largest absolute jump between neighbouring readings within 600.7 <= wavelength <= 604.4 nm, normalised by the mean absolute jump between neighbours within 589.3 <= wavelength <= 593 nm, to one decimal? 5.0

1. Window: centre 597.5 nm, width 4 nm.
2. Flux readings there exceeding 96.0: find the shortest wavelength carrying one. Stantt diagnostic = 595.537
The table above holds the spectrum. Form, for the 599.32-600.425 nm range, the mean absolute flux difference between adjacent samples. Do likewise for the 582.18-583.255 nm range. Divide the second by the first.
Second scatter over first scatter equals 1.75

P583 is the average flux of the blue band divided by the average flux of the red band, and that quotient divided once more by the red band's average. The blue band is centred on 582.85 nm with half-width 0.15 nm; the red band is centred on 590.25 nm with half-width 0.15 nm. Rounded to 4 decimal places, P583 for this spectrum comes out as 0.0126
